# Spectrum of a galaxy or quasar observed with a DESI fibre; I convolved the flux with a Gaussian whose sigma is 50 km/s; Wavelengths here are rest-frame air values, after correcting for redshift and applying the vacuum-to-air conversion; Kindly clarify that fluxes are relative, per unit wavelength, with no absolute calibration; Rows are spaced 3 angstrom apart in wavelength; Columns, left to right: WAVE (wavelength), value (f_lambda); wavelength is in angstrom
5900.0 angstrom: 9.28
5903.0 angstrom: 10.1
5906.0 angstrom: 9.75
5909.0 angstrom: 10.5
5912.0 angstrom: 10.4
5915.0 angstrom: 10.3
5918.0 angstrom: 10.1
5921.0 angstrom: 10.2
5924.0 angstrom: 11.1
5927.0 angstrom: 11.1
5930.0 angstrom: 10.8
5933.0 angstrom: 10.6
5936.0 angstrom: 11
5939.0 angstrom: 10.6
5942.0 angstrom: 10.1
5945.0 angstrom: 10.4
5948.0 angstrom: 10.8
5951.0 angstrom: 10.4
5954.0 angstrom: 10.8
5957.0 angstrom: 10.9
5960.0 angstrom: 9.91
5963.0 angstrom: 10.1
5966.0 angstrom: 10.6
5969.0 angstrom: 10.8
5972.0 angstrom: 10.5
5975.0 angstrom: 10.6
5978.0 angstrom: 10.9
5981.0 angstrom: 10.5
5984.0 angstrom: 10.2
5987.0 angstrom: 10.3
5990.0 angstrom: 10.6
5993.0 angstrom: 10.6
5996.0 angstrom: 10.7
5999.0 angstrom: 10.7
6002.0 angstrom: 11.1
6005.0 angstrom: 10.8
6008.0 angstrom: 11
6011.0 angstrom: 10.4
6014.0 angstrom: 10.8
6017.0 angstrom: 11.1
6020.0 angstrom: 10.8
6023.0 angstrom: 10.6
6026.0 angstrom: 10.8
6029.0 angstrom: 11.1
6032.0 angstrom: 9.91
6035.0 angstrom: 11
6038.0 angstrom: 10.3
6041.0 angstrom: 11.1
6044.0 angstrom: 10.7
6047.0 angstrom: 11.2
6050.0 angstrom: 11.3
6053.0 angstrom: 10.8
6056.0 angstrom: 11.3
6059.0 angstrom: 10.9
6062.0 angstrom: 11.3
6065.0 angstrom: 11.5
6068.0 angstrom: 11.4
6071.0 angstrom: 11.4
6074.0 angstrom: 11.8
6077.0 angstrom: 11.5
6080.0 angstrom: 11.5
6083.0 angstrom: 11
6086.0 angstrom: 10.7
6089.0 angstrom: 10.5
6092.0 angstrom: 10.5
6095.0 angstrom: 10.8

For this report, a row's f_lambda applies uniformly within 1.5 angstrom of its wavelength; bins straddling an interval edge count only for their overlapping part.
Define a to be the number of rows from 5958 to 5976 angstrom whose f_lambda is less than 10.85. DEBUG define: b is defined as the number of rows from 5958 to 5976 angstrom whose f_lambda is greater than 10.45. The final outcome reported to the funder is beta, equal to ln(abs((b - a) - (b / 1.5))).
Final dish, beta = 1.5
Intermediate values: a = 6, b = 4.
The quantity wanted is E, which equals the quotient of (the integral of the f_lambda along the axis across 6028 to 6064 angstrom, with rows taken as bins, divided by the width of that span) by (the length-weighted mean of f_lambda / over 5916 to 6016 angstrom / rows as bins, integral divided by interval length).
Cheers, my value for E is 1.03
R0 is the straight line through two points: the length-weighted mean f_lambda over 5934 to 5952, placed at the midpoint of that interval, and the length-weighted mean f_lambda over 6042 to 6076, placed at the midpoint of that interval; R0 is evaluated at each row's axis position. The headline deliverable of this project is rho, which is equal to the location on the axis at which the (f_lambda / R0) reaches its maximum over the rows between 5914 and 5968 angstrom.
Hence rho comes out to 5924.0 angstrom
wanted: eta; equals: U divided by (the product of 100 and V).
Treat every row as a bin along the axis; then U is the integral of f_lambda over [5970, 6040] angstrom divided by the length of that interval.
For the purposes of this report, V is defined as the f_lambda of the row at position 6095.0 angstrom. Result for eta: 0.0099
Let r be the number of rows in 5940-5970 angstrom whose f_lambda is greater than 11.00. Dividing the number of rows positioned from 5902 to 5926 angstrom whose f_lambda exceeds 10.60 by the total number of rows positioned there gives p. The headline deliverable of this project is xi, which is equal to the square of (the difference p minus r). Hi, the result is 0.0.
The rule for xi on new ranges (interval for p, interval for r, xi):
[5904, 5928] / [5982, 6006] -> 0.6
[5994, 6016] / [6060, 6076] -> 17.2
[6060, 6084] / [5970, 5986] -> 1.0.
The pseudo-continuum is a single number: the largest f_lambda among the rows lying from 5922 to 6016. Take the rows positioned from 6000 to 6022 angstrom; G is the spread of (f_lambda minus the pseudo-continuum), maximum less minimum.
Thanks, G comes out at 0.70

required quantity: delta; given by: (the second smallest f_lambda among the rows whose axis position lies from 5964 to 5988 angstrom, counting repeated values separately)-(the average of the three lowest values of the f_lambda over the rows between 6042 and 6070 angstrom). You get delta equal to -0.5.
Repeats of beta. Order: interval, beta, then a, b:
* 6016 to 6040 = 1.1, 5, 6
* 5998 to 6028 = 1.4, 7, 9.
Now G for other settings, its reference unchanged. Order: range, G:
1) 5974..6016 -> 0.90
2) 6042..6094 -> 1.30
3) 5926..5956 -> 1.00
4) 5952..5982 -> 0.99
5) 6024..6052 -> 1.39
